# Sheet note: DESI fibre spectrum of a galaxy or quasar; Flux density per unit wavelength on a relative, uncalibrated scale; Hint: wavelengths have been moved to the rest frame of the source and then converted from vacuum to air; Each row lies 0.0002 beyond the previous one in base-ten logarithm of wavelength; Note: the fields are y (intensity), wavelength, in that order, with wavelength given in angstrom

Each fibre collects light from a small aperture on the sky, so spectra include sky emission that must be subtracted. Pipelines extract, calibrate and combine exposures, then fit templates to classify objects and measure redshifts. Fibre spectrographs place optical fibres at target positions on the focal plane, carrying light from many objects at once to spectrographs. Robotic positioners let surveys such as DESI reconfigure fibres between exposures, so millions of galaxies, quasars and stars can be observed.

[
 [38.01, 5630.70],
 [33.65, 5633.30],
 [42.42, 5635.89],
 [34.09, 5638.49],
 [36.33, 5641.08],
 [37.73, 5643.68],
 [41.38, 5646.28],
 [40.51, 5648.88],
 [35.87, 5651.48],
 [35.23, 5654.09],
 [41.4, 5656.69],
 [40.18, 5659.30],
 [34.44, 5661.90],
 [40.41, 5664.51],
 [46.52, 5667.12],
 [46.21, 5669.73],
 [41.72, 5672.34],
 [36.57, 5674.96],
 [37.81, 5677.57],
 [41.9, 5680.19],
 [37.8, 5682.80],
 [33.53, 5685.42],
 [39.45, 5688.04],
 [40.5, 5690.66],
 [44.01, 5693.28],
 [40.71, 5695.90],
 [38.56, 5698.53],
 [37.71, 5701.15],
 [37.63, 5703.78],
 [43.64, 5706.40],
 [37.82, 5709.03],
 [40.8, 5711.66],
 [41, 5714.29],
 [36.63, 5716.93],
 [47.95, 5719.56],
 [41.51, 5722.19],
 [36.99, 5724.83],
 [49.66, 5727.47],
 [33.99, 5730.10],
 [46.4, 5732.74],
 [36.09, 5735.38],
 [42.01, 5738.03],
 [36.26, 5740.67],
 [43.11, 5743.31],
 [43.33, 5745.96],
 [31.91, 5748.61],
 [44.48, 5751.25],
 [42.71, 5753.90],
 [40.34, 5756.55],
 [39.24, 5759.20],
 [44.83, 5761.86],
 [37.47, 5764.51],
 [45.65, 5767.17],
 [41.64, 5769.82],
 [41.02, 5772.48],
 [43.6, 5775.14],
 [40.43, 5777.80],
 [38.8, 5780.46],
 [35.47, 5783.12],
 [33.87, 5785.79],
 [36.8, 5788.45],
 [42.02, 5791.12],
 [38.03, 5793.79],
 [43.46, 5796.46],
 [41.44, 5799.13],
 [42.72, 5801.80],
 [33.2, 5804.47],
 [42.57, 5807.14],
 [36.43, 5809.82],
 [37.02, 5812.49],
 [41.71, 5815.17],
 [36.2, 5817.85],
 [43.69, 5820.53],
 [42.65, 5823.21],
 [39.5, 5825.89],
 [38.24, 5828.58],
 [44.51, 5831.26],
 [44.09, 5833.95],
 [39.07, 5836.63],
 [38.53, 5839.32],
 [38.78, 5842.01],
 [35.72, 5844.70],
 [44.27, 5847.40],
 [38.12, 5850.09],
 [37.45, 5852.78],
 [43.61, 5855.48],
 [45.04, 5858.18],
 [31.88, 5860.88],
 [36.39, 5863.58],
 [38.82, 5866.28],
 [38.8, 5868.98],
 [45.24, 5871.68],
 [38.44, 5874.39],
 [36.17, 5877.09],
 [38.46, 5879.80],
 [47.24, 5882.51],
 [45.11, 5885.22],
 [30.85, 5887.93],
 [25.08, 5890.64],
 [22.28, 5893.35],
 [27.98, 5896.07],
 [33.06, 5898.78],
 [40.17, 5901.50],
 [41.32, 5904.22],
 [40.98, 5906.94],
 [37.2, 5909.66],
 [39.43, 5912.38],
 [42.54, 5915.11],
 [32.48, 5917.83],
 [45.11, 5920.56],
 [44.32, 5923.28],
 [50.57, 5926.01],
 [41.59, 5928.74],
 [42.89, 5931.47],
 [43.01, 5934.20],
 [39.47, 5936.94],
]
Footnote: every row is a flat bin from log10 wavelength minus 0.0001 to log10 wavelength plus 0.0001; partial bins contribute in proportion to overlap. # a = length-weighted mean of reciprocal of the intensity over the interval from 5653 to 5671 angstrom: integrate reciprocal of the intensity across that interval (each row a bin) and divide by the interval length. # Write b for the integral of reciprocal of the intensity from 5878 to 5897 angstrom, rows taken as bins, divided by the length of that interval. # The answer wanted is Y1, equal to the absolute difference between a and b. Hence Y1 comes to 0.0067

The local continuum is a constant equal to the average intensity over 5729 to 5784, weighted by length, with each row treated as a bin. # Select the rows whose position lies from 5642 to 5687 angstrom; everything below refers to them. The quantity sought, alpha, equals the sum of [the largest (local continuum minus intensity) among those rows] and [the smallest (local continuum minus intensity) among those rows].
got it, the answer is 1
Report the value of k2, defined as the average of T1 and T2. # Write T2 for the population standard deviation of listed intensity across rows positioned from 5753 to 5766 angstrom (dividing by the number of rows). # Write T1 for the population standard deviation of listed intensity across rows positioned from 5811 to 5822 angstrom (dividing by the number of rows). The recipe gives 2.9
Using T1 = 3.1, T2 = 2.6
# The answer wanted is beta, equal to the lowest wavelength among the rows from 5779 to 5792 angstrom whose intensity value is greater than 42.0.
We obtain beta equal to 5791.12 angstrom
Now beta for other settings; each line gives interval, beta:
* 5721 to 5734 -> 5727.47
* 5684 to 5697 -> 5693.28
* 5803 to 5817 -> 5807.14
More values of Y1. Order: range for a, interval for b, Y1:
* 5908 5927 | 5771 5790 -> 0.0015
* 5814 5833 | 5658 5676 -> 0.0002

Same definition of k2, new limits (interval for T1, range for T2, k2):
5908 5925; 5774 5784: 3.7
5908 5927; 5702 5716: 3.8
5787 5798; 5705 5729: 3.5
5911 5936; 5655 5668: 4.2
